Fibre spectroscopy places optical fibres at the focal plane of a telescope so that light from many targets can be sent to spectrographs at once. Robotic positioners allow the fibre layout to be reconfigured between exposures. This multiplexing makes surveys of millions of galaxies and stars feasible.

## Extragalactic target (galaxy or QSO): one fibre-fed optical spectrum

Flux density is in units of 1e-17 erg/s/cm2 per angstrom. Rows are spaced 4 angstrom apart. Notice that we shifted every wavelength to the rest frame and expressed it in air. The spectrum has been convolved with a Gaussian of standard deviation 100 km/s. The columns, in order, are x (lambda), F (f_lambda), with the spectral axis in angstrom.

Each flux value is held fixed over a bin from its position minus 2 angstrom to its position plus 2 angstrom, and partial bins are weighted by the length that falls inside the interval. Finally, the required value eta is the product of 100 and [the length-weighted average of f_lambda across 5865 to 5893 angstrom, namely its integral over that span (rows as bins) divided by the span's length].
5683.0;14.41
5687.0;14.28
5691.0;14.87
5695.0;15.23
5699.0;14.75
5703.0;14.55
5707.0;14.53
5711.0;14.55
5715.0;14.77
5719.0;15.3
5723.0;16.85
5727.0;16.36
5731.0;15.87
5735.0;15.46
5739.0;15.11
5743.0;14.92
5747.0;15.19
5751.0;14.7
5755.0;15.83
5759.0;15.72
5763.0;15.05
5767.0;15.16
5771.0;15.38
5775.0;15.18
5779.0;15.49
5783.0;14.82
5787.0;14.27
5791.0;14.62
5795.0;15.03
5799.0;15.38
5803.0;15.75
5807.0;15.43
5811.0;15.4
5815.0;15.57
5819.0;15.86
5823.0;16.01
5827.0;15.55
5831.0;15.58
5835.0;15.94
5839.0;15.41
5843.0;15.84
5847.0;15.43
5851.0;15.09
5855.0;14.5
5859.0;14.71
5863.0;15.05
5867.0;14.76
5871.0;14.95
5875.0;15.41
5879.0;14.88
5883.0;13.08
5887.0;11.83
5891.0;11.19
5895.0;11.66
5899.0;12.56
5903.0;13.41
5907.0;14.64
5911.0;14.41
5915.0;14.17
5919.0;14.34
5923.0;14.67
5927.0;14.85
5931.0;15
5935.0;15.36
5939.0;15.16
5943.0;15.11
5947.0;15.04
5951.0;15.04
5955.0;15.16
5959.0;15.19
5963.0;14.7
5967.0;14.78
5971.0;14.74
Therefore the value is 1373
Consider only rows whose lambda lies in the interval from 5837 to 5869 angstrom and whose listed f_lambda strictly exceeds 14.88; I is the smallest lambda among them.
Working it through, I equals 5839.0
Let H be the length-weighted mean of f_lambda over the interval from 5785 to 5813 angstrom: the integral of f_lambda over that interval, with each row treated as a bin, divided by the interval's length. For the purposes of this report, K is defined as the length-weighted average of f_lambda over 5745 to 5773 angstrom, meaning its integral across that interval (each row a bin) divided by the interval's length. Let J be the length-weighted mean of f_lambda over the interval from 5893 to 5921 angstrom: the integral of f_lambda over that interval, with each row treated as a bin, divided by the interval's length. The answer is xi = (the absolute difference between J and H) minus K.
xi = -13.76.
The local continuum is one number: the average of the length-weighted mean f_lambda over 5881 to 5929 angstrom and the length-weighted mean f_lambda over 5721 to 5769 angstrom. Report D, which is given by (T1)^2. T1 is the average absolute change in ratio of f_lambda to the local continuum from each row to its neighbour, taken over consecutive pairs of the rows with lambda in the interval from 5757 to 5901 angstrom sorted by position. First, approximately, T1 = 0.030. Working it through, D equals 0.0009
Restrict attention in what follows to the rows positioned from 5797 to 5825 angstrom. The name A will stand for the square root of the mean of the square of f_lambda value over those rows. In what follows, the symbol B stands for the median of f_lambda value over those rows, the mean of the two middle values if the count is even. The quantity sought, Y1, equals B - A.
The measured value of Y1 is -0.06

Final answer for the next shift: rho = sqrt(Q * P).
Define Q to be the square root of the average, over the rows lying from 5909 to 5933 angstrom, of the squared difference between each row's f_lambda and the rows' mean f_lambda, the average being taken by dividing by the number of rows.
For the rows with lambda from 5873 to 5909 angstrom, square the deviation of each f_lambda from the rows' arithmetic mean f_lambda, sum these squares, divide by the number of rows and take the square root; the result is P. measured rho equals 0.65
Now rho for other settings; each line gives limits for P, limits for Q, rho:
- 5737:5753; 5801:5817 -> 0.16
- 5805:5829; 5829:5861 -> 0.33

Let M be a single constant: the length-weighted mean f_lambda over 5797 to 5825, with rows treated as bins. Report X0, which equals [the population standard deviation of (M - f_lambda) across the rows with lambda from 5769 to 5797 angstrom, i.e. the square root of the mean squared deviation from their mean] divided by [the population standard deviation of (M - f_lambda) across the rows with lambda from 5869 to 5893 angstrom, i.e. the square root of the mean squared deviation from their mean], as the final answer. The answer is 0.2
